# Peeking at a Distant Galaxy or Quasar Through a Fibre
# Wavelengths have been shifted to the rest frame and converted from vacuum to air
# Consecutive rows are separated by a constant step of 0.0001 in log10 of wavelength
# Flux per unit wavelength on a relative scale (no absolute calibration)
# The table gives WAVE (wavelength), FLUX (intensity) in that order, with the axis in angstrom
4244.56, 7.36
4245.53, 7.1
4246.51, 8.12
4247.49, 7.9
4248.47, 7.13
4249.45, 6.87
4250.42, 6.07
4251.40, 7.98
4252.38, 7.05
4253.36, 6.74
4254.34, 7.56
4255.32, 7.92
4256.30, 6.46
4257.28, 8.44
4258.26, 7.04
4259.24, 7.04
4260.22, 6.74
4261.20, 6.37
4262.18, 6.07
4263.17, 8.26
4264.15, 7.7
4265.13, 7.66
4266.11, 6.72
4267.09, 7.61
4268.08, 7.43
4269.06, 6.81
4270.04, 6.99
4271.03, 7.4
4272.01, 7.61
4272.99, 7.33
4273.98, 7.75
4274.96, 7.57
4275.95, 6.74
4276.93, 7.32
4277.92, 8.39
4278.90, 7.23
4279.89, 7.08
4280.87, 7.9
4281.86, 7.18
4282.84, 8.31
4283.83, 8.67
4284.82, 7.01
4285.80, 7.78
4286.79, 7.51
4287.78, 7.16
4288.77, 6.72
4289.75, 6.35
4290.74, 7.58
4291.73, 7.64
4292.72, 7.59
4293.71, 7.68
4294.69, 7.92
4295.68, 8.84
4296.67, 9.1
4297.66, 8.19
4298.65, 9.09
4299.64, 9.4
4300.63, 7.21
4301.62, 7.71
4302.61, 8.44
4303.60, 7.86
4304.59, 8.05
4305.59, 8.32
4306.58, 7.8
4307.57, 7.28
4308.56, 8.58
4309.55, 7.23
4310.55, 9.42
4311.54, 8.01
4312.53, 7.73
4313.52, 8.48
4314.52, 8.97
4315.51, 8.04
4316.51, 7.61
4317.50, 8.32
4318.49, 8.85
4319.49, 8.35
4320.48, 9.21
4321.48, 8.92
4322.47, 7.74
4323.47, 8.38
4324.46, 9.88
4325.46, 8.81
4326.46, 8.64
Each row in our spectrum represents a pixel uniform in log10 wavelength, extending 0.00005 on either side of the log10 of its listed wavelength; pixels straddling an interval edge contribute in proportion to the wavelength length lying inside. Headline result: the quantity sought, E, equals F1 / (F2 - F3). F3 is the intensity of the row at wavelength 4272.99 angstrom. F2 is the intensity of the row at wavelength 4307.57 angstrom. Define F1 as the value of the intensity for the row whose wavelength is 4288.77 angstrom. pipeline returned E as -134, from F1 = 6.72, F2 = 7.28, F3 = 7.33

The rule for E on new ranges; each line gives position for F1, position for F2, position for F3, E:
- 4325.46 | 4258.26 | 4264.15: -13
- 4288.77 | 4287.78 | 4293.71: -13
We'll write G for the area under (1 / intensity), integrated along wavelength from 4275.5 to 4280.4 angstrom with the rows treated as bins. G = 0.7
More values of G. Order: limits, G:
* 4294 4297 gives 0.4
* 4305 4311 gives 0.7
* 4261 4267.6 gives 0.9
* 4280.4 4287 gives 0.9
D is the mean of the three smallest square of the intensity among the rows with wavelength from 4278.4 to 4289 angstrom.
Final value 48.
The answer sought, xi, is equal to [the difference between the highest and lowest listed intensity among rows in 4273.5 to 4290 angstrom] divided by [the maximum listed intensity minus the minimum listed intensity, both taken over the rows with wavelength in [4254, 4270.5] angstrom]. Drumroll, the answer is 0.98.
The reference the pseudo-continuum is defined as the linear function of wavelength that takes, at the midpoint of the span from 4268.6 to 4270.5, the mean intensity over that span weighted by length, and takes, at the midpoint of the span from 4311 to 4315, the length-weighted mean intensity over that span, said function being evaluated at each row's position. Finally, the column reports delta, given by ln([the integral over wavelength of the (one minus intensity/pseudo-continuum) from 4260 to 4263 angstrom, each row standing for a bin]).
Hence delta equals -3.2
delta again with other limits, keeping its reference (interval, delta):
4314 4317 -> -2.7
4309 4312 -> -6.9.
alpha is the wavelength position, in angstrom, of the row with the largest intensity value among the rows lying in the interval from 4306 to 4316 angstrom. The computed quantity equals 4310.55 angstrom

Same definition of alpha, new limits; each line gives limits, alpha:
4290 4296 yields 4295.68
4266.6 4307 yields 4299.64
